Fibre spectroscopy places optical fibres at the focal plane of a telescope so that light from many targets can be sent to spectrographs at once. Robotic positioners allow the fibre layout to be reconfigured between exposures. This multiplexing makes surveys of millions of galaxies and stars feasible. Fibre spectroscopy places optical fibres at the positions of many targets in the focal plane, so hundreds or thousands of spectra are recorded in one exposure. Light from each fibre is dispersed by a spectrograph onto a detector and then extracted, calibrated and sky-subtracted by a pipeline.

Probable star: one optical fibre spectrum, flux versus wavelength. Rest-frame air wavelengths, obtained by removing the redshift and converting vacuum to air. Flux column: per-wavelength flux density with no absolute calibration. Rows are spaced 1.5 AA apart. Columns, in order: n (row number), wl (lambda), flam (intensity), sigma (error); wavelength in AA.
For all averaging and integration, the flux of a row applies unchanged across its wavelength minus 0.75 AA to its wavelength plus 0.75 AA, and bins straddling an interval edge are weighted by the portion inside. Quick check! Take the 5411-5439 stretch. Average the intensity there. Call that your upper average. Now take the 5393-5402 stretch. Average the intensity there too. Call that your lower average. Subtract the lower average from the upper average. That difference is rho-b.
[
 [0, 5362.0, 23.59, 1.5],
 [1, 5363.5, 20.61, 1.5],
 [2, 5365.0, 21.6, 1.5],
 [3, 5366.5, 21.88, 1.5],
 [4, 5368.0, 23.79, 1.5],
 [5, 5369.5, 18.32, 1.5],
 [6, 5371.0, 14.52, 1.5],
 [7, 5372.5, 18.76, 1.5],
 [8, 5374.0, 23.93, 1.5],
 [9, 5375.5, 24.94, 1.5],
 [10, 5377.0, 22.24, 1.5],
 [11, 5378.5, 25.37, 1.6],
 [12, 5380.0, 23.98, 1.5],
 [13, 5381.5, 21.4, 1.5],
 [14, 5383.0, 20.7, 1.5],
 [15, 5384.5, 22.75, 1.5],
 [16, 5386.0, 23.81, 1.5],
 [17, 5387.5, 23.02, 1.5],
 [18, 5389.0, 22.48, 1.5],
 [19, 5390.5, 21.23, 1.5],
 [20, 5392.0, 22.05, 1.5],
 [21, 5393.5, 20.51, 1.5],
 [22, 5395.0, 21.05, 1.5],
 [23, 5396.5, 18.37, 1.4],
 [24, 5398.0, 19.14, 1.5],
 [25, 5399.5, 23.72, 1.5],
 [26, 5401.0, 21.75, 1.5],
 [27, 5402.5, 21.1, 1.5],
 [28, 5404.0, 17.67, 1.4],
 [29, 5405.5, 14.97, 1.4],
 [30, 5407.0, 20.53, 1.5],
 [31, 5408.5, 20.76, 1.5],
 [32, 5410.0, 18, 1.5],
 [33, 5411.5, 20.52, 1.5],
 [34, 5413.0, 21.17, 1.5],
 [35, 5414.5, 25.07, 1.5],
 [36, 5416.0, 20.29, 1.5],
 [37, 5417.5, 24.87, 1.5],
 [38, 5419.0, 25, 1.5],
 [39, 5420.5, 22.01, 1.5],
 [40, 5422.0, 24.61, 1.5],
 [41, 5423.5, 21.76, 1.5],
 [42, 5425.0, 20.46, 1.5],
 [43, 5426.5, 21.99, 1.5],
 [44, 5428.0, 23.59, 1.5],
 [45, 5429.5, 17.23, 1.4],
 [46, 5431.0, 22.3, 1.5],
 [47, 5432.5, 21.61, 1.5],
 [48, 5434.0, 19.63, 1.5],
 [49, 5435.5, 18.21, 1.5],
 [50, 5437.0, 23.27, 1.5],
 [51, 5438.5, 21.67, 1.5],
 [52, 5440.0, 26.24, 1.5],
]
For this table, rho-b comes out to 1.1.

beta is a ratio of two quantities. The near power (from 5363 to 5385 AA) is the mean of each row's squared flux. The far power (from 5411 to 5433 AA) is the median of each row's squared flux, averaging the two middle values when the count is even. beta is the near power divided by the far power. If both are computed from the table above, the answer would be 0.99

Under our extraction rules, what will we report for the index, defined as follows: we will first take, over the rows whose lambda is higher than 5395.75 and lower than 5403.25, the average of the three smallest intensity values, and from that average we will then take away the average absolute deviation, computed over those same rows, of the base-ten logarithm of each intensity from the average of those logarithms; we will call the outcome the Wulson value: 19.5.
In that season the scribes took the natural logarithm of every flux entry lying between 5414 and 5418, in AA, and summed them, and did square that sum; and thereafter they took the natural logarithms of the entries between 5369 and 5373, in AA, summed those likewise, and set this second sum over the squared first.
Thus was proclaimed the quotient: 0.095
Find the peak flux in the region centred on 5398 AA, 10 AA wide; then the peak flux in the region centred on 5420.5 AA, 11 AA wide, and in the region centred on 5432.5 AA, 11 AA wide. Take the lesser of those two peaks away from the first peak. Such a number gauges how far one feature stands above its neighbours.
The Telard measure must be 0.1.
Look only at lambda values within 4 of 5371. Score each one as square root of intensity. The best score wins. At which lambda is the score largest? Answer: 5374.0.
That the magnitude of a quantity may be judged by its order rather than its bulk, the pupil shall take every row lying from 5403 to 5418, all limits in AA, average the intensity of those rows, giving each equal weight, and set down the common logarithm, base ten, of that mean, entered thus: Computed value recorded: 1.31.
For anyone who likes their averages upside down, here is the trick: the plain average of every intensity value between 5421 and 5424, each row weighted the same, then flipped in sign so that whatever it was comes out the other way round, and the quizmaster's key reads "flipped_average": -23.2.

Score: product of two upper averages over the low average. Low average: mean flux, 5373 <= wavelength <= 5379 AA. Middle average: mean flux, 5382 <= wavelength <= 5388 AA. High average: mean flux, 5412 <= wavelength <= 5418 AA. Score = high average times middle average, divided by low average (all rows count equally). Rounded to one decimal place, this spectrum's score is 21.4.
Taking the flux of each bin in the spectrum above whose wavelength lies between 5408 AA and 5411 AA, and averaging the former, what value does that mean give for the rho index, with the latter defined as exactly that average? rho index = 19.4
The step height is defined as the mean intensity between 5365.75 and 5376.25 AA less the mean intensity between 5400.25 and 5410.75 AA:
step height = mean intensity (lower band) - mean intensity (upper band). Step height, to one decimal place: 1.6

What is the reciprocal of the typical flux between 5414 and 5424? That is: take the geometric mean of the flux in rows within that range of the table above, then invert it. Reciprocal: 0.043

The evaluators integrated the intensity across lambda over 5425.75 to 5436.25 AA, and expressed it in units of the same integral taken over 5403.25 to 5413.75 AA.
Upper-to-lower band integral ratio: 1.08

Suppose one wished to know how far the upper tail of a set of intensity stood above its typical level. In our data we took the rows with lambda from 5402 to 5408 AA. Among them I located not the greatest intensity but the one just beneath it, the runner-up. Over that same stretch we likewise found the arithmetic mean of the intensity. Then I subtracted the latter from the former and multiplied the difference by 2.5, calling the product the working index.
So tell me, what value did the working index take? 4.9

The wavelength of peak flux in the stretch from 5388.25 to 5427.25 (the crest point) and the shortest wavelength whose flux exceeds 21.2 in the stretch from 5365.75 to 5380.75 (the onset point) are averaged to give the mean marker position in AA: 5390.5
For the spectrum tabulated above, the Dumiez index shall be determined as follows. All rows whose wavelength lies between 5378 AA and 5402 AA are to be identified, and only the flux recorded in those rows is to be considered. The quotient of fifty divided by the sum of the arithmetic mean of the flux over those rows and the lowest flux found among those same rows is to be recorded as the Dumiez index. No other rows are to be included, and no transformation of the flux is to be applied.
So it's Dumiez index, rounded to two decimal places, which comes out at 1.24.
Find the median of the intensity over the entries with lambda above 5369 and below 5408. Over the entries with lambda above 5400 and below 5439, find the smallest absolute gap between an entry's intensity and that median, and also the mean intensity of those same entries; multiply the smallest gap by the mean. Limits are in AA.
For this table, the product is 3.1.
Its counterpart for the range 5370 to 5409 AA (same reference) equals 1.8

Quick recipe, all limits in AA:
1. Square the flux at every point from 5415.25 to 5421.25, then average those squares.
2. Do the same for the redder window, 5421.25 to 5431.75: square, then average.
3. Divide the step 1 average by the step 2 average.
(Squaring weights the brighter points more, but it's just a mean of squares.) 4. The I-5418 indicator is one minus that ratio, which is -0.12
